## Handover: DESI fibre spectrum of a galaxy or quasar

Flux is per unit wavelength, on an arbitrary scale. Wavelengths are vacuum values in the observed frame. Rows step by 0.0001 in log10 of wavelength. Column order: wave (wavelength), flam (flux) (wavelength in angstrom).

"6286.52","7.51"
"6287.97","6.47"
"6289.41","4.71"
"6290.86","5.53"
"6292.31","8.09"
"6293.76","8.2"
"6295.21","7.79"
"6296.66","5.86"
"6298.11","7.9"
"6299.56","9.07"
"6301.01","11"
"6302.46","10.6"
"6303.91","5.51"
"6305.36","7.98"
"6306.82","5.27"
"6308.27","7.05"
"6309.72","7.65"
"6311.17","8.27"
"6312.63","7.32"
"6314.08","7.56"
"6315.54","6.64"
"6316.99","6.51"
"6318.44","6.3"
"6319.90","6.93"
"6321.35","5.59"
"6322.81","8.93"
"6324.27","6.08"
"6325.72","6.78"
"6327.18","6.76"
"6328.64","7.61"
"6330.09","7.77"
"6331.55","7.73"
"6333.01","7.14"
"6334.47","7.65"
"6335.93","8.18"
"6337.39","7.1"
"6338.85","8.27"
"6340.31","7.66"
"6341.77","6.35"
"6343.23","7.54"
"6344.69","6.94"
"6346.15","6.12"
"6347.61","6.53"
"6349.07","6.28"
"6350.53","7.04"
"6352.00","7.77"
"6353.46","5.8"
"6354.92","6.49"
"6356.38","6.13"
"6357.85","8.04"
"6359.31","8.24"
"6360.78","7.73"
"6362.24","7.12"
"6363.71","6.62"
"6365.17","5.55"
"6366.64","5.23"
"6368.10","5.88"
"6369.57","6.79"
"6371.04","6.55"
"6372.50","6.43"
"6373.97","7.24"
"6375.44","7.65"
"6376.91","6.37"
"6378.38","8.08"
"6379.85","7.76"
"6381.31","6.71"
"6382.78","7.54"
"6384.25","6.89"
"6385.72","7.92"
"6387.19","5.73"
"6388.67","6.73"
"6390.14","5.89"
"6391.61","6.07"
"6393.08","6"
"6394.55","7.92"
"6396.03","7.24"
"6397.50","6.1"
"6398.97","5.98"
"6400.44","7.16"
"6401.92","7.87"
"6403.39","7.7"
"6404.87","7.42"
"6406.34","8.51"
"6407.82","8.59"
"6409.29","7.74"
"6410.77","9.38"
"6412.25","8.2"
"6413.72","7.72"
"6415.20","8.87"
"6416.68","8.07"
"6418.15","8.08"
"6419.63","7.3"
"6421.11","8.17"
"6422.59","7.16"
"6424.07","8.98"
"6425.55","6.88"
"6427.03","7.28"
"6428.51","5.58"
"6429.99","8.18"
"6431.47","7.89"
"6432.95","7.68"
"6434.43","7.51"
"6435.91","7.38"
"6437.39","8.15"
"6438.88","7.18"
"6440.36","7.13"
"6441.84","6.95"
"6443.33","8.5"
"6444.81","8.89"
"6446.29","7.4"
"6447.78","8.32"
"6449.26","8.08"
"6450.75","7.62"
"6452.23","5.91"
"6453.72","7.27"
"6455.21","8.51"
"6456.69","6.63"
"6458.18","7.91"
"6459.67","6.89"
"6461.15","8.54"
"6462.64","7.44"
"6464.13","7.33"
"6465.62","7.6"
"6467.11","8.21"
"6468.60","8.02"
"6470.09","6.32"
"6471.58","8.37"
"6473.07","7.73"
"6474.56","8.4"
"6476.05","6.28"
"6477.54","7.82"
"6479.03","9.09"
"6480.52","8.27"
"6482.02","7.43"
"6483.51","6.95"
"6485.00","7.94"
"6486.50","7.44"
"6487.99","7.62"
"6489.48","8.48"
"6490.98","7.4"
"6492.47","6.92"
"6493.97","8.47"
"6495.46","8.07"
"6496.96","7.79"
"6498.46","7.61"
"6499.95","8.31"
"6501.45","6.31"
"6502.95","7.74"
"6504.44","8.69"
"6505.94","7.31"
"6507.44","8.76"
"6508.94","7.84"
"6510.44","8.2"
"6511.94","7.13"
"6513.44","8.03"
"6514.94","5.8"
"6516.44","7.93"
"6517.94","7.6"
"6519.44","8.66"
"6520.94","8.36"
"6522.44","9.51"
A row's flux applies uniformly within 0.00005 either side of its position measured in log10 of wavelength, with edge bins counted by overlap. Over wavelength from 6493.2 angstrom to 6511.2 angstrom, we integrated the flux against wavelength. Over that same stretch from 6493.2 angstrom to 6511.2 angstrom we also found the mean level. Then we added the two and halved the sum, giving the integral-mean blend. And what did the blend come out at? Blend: 75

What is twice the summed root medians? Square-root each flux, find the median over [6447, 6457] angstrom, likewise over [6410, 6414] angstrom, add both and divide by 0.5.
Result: 11.2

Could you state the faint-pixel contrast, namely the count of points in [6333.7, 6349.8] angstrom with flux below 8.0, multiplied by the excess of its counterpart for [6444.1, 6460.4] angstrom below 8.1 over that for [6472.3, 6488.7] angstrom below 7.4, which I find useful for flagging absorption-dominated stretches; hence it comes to 54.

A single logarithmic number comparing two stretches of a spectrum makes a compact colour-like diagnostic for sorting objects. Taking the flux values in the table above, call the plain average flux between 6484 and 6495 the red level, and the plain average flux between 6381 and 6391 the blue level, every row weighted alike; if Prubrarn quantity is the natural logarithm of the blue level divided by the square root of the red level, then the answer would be 0.89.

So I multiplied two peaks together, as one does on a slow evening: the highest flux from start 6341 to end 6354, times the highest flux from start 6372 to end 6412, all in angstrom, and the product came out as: 73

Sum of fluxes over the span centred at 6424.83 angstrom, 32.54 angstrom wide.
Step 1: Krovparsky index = 171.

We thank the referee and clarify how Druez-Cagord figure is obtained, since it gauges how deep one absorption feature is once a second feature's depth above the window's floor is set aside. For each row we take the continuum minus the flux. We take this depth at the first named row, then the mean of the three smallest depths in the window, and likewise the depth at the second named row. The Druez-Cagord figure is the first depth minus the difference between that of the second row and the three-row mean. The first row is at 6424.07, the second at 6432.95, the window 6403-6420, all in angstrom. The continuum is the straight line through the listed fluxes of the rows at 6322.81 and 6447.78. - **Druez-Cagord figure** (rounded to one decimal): -1.7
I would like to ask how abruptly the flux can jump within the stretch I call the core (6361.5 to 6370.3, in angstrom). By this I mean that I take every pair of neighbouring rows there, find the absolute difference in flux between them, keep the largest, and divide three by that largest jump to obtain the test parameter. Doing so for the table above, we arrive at 2.8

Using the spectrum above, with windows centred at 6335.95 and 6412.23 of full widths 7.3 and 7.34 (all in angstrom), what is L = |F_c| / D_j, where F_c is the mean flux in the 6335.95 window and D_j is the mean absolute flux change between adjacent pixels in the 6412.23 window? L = 6.9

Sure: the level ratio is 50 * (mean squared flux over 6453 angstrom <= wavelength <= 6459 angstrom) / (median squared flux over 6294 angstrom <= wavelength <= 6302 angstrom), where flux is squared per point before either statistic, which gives 46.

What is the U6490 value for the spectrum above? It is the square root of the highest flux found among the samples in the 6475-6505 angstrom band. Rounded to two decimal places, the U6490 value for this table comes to 3.01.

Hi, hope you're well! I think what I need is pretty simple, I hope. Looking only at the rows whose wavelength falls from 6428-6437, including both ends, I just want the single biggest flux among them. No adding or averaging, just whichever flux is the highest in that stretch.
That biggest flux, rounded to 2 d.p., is 8.18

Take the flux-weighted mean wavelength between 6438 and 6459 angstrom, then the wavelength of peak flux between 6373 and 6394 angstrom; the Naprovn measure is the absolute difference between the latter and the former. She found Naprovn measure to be 70.1 angstrom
